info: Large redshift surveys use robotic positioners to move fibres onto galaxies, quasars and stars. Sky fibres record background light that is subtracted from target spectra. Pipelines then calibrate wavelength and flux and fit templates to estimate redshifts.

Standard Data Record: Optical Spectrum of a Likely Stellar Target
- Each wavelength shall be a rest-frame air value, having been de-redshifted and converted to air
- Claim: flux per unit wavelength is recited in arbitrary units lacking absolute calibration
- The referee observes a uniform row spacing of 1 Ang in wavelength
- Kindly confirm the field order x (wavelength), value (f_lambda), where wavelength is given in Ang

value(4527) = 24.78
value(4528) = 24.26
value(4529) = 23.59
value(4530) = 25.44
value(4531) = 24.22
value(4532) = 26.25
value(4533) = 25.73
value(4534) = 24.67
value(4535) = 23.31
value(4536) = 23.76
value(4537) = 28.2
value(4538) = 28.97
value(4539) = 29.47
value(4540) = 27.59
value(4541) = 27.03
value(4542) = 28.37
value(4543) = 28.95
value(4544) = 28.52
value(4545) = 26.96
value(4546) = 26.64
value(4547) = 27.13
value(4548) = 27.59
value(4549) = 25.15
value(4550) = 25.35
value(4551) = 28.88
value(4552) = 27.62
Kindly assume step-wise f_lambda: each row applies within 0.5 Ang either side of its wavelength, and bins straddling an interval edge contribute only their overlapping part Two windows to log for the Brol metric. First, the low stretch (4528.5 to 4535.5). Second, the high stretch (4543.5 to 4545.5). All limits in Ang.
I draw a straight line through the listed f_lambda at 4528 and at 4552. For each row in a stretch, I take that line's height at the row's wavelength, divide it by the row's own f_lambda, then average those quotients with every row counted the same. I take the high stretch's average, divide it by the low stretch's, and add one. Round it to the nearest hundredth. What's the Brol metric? 1.95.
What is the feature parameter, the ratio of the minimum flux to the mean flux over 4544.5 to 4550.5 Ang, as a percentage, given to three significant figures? 95.0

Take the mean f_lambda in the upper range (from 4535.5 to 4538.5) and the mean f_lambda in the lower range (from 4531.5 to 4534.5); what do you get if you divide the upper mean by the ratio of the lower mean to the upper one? 28.5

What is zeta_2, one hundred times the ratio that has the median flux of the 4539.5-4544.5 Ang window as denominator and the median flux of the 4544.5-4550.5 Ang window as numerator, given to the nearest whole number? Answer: 94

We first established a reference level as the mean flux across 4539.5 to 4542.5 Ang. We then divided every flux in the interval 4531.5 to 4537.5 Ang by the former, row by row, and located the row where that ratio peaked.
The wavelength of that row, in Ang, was 4537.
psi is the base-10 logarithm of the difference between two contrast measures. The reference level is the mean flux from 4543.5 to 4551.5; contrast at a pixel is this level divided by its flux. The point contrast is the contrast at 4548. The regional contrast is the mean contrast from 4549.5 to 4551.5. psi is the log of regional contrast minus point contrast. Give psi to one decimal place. -1.7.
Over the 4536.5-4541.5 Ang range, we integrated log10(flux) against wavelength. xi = 7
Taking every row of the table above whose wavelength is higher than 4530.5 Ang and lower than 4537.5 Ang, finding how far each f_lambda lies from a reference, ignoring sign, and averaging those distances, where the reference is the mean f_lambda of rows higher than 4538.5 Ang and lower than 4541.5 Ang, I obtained 2.9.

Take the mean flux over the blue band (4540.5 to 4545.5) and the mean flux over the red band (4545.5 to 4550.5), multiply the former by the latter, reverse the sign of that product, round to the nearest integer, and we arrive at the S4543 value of -738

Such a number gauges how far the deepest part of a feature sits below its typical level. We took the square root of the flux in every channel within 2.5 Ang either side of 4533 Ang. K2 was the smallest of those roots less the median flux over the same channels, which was -19.8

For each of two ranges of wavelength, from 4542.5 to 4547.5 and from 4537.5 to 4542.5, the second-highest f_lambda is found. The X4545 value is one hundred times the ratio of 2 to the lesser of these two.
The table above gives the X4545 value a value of 7.01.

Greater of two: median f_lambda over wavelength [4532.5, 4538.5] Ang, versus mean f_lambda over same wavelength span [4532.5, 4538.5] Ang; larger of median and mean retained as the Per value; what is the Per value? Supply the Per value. 25.8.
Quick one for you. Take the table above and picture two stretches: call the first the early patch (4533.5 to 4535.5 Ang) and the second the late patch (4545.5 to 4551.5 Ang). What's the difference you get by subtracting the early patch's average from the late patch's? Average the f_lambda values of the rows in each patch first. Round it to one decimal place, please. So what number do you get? 2.8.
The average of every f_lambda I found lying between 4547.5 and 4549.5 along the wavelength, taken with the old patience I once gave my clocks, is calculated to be 26.4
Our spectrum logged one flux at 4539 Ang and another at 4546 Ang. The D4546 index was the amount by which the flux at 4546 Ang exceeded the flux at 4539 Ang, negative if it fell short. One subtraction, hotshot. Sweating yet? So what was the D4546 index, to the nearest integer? -3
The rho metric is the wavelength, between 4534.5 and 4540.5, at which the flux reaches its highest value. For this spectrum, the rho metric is 4539 Ang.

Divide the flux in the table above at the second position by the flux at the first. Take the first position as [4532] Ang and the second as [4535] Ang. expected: 0.89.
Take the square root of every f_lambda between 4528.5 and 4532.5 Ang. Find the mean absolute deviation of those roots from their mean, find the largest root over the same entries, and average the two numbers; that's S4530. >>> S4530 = 2.61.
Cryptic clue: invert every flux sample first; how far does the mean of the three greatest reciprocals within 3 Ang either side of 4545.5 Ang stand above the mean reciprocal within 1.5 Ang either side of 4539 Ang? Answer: 0.002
